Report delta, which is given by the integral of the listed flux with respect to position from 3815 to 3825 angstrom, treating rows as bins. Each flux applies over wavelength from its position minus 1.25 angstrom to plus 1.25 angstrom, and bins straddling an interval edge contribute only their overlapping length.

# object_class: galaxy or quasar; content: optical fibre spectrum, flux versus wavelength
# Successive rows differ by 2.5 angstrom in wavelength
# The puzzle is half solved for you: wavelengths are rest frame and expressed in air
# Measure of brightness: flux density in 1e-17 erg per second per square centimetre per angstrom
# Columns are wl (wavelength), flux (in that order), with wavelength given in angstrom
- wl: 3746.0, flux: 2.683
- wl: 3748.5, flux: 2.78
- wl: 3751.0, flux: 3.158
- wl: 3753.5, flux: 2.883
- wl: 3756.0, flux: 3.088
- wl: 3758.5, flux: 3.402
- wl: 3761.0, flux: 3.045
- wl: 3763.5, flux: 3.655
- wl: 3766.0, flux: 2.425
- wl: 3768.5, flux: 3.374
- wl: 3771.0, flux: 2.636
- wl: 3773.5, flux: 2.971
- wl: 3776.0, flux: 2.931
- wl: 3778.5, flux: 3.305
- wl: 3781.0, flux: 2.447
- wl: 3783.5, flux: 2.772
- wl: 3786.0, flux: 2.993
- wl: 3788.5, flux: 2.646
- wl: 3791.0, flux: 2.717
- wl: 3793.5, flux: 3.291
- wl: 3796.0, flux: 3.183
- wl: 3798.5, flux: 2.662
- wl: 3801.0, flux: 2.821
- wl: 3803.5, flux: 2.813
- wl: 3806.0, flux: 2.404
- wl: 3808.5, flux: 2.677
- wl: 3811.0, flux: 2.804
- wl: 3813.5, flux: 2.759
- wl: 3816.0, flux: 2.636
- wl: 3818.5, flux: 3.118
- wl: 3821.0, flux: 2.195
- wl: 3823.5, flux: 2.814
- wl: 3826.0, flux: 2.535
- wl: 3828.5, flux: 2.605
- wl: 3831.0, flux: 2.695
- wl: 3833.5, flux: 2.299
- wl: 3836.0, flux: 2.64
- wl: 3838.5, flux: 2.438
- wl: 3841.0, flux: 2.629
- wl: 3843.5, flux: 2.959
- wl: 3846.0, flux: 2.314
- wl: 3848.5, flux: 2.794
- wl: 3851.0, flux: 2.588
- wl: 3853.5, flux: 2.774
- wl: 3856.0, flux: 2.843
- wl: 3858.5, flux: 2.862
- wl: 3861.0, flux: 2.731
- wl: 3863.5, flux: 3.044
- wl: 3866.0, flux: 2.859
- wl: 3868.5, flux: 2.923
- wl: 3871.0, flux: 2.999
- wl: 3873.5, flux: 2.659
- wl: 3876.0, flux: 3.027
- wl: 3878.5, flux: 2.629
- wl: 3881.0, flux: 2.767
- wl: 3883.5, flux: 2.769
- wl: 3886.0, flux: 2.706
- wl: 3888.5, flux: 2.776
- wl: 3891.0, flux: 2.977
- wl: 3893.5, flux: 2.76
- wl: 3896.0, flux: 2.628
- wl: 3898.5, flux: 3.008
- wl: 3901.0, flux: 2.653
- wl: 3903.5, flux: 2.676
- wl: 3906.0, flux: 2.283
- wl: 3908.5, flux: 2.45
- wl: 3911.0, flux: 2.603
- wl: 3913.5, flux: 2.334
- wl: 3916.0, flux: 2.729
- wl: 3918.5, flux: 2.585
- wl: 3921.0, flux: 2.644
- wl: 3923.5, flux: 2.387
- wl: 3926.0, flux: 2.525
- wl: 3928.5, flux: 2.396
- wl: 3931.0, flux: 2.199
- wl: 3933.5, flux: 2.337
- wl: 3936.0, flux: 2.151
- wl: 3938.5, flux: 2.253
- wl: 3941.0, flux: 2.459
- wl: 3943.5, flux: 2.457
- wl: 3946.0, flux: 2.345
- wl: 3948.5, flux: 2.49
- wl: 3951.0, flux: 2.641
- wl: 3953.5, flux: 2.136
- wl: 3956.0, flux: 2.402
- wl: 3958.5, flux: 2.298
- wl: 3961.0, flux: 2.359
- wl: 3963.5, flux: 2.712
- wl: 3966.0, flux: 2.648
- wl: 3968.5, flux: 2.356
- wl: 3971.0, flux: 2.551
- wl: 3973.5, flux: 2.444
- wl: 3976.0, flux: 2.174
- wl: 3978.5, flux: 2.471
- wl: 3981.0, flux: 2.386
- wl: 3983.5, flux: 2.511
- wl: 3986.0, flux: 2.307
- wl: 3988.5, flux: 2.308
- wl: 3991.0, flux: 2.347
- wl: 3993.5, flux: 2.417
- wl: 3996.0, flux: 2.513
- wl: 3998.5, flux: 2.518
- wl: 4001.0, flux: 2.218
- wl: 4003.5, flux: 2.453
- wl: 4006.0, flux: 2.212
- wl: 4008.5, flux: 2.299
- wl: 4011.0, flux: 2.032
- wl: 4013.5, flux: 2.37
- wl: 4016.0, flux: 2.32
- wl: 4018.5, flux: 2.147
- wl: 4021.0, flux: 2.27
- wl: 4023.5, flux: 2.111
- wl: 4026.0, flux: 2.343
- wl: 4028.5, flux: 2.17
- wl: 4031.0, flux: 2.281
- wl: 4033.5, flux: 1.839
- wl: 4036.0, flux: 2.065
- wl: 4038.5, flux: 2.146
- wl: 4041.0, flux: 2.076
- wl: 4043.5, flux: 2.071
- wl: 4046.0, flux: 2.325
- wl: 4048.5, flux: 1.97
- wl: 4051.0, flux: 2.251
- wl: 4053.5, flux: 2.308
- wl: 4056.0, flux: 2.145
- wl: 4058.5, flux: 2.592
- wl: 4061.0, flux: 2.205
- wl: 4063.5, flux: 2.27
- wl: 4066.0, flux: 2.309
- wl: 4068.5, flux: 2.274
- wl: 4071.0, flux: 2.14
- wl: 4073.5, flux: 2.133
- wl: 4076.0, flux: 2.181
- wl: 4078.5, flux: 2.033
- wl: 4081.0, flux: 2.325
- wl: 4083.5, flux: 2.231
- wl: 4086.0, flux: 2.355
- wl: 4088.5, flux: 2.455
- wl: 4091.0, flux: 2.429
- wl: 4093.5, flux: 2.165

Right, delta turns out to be 26.9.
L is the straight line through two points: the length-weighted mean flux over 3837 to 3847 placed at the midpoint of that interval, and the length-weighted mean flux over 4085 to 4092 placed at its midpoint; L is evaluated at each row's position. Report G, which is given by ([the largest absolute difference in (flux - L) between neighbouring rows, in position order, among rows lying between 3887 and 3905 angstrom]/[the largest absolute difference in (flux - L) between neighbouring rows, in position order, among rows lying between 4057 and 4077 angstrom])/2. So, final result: 0.50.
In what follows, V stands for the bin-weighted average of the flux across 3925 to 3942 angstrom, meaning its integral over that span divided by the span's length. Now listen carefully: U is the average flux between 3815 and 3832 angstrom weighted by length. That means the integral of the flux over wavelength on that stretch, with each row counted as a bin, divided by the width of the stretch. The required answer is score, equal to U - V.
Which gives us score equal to 0.3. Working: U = 2.7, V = 2.3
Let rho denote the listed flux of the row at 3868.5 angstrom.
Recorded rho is 2.923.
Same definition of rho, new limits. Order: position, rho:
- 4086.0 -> 2.355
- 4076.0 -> 2.181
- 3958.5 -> 2.298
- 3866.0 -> 2.859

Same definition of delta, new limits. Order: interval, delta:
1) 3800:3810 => 26.8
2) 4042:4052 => 21.5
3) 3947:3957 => 24.2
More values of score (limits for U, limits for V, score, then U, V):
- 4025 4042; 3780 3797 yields -0.7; 2.1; 2.9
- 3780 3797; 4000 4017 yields 0.6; 2.9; 2.3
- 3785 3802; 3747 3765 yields -0.2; 2.9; 3.1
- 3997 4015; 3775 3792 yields -0.5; 2.3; 2.8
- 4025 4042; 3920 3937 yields -0.2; 2.1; 2.4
